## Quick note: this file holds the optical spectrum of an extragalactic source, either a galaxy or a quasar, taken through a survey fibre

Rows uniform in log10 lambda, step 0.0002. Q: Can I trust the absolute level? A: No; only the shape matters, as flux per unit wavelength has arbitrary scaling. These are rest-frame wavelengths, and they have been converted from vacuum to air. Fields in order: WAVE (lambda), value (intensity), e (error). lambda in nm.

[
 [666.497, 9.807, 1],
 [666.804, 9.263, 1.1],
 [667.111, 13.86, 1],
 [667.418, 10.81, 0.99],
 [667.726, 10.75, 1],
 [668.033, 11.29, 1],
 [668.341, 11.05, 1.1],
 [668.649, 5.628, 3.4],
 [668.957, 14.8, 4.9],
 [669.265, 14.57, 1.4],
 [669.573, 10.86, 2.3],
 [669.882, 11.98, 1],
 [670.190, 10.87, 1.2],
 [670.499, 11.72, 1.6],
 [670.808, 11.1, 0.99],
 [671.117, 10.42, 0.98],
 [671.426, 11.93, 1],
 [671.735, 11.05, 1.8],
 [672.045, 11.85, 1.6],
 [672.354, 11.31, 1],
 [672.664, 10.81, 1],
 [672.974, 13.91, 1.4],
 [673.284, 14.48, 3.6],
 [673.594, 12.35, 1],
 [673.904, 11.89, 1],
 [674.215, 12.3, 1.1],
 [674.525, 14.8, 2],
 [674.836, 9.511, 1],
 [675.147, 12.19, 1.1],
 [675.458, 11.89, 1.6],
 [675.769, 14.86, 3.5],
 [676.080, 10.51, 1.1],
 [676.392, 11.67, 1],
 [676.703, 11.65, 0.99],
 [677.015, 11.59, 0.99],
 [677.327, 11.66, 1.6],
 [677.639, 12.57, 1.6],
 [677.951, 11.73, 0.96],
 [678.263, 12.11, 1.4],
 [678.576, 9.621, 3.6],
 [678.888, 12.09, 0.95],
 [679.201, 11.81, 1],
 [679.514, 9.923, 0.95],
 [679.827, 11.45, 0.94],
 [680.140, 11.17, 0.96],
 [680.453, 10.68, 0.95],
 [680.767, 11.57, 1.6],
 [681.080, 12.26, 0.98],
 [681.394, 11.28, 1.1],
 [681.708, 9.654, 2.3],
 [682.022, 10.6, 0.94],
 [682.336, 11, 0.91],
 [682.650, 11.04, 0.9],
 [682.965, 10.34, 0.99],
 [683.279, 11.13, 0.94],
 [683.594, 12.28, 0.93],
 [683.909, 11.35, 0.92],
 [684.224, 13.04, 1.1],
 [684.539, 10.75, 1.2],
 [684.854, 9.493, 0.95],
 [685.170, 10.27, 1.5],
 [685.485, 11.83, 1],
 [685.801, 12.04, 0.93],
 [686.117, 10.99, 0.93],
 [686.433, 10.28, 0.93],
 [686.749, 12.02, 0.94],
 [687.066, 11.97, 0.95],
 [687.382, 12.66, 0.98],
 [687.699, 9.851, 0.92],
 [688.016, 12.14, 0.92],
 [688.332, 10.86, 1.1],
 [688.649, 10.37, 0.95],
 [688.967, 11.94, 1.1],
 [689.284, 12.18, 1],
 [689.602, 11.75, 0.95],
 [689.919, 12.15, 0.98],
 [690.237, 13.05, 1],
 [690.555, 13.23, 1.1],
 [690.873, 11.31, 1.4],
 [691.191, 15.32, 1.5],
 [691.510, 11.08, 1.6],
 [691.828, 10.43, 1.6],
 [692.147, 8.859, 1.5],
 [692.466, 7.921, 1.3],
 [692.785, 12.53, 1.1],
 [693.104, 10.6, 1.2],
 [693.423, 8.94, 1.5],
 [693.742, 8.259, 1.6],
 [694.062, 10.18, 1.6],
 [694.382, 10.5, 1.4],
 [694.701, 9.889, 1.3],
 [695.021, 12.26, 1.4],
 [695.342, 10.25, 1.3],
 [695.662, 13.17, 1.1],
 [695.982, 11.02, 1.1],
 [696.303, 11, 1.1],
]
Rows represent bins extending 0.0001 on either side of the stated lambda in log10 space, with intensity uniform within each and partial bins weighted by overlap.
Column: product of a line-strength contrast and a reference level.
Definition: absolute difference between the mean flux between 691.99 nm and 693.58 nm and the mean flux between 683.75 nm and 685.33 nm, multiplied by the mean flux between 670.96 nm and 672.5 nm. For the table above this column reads 13.7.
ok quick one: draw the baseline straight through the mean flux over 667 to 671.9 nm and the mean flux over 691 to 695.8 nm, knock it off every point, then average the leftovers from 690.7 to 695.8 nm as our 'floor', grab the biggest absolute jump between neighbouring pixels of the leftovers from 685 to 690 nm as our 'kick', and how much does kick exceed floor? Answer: 2.8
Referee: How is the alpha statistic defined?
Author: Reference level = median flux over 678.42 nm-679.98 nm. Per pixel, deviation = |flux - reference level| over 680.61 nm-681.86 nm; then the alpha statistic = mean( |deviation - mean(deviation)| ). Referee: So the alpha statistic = 0.58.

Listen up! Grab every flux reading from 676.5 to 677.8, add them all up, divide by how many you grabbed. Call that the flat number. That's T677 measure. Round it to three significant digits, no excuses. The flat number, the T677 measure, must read 11.9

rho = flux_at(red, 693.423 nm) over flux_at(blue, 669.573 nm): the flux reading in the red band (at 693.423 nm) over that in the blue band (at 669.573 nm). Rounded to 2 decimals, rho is 0.82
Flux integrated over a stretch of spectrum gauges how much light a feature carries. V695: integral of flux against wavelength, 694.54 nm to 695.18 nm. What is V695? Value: 7.1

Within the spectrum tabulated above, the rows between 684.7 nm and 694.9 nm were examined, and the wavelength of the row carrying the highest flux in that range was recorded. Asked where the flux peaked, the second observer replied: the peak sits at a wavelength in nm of 691.191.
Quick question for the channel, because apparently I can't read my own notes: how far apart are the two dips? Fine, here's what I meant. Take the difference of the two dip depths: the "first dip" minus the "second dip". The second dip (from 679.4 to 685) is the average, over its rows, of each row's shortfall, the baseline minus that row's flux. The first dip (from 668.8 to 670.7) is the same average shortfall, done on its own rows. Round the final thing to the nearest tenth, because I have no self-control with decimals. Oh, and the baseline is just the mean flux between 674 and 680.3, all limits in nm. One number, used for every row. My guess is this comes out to -1.4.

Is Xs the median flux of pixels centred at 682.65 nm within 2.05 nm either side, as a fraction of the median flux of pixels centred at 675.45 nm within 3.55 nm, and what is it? 0.94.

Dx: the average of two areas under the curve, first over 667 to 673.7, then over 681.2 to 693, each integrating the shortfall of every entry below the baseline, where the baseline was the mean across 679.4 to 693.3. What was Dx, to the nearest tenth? -1.6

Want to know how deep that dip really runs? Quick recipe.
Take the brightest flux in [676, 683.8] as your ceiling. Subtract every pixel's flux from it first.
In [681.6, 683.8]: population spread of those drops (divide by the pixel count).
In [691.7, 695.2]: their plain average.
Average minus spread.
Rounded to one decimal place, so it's 1.8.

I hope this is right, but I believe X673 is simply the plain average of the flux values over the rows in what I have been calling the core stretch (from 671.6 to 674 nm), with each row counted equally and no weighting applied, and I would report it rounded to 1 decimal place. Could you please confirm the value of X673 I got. 12.2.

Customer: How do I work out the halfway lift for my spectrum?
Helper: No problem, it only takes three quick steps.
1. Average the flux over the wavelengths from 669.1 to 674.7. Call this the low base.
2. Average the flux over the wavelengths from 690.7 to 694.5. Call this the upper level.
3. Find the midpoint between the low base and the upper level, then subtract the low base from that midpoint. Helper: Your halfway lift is -0.81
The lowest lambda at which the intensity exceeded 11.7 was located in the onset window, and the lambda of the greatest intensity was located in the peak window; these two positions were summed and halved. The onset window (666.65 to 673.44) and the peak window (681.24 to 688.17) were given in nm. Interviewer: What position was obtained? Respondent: 675.67 nm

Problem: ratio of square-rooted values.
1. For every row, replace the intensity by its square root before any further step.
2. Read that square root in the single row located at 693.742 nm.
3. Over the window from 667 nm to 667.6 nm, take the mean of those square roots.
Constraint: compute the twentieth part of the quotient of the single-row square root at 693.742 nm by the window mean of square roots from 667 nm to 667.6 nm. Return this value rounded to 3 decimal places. 0.041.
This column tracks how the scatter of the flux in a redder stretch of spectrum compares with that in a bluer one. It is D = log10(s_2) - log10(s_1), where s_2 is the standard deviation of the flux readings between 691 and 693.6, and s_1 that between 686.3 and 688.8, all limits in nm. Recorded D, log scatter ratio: 0.35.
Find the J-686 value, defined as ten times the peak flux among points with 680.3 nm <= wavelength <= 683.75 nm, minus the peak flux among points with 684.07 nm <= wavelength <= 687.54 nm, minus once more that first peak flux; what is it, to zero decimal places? 97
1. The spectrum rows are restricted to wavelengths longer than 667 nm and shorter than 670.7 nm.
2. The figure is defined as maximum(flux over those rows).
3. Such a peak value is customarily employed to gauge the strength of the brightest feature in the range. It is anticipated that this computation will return 14.8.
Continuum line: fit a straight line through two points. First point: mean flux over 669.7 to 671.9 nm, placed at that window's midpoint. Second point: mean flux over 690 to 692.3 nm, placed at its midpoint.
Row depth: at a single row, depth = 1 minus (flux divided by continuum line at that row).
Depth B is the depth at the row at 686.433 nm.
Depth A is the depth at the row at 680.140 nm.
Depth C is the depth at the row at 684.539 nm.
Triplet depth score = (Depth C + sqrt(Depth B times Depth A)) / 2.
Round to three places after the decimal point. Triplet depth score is 0.074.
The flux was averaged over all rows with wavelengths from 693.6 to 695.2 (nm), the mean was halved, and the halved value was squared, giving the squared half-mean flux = 26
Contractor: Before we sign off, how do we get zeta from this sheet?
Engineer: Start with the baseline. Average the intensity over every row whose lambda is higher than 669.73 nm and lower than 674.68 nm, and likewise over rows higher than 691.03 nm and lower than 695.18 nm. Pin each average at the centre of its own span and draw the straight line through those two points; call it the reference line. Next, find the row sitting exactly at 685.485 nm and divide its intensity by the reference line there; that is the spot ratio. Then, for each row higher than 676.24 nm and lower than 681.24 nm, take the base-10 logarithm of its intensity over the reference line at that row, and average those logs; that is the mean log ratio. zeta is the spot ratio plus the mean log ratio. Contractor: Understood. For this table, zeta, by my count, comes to 1.06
